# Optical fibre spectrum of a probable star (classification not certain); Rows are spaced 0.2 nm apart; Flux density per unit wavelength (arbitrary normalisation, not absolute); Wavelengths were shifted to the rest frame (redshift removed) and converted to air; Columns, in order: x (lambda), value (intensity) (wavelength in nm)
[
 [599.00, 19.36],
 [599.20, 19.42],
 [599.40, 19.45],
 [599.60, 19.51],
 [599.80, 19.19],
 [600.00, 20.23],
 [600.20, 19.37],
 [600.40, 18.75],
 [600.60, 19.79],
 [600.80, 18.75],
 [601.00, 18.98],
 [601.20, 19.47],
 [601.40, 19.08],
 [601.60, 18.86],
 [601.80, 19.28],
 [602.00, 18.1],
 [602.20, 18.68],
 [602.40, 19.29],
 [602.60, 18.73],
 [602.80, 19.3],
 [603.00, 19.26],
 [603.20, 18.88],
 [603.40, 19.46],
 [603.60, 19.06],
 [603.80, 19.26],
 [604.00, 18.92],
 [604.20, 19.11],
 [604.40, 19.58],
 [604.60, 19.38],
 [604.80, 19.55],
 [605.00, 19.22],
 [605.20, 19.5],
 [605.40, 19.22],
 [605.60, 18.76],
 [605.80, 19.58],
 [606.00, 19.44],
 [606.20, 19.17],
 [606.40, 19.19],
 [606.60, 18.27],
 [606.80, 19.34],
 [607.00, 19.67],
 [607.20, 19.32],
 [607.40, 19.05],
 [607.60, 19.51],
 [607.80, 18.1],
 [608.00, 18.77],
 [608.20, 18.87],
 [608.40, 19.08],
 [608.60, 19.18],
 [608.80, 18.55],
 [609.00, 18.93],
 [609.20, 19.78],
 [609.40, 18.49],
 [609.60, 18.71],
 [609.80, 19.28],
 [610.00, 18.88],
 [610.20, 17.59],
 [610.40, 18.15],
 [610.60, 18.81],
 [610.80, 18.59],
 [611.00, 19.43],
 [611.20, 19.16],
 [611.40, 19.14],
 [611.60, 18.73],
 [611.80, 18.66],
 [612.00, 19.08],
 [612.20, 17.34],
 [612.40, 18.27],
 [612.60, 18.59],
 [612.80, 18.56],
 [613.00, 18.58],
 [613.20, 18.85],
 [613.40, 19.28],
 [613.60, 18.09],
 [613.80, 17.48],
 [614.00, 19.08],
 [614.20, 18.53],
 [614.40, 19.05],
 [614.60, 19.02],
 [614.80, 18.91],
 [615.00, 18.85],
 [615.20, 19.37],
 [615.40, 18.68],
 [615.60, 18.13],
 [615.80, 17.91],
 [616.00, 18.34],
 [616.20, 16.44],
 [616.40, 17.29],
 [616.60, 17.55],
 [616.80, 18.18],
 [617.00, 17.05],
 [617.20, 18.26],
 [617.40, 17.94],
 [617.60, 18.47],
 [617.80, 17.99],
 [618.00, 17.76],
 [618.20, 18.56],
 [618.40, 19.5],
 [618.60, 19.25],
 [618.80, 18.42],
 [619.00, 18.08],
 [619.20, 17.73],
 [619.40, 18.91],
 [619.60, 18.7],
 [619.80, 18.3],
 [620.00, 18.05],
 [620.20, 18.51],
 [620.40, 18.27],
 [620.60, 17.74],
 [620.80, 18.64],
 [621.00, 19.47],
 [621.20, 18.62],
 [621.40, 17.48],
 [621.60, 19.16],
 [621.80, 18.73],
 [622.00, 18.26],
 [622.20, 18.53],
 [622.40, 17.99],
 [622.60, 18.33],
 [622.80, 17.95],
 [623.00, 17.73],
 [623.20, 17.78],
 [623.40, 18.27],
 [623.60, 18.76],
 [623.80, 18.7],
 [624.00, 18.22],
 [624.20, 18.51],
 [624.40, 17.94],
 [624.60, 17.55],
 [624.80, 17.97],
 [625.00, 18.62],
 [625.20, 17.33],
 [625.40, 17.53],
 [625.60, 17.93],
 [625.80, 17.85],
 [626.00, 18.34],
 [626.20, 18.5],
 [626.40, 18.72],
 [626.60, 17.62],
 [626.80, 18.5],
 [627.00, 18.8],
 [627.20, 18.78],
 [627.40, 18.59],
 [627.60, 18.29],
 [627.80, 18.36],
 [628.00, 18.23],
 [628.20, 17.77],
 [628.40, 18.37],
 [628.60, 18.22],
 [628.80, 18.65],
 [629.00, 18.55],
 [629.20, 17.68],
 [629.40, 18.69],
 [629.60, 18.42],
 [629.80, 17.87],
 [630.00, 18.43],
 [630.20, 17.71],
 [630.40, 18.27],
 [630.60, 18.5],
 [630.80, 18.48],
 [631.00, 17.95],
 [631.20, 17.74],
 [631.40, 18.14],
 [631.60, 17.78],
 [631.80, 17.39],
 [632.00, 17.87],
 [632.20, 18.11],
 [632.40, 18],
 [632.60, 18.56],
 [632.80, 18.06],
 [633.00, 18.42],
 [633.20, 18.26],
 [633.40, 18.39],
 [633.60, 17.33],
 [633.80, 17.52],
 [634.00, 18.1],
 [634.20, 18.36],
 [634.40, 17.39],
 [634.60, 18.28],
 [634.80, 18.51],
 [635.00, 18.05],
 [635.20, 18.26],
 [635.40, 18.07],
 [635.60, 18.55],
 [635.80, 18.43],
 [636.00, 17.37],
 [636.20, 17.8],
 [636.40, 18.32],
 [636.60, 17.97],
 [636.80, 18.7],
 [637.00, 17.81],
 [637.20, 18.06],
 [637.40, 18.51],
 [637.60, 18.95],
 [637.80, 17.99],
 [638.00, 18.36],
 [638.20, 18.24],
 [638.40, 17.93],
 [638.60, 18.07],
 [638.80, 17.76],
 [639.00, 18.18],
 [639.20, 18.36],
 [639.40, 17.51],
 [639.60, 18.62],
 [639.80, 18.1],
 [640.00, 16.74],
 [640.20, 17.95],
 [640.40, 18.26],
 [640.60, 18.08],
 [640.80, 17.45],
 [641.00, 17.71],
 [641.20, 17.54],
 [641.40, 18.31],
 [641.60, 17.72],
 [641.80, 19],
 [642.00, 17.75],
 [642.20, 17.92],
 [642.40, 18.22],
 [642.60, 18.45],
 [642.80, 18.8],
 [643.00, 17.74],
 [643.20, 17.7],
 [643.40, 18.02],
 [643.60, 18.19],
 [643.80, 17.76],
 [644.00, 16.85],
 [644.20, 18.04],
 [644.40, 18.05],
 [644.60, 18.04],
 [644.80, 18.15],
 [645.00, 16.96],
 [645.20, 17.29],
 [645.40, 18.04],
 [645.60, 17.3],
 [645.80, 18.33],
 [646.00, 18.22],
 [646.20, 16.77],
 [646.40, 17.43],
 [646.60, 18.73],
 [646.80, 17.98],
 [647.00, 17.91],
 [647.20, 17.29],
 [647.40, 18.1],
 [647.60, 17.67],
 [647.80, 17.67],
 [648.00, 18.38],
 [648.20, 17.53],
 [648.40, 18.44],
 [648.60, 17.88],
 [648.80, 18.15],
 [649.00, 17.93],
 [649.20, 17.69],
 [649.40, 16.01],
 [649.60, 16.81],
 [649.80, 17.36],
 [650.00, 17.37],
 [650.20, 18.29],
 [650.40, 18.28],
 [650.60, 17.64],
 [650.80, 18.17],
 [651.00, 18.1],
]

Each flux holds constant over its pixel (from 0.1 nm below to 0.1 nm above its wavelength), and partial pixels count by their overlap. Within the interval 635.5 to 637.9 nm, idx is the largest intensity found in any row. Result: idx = 18.95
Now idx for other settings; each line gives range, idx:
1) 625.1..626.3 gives 18.5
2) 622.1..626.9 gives 18.76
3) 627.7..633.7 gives 18.69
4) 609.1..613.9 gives 19.78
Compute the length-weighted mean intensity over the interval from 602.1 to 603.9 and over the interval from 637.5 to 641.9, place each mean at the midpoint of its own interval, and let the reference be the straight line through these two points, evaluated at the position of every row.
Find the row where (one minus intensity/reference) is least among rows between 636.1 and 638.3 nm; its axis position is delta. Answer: 637.60 nm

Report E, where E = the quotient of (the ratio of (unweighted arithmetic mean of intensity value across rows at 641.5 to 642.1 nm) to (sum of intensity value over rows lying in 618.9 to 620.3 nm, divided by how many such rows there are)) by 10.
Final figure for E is 0.099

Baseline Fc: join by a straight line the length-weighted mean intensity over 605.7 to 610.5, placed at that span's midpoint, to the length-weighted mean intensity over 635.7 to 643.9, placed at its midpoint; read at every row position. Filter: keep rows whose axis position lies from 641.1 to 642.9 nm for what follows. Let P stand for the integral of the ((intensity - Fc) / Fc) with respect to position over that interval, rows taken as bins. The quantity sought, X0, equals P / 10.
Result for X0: 0.0020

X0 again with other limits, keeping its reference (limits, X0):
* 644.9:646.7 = -0.0021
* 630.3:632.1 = -0.0028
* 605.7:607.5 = 0.0022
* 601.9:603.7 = -0.0012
